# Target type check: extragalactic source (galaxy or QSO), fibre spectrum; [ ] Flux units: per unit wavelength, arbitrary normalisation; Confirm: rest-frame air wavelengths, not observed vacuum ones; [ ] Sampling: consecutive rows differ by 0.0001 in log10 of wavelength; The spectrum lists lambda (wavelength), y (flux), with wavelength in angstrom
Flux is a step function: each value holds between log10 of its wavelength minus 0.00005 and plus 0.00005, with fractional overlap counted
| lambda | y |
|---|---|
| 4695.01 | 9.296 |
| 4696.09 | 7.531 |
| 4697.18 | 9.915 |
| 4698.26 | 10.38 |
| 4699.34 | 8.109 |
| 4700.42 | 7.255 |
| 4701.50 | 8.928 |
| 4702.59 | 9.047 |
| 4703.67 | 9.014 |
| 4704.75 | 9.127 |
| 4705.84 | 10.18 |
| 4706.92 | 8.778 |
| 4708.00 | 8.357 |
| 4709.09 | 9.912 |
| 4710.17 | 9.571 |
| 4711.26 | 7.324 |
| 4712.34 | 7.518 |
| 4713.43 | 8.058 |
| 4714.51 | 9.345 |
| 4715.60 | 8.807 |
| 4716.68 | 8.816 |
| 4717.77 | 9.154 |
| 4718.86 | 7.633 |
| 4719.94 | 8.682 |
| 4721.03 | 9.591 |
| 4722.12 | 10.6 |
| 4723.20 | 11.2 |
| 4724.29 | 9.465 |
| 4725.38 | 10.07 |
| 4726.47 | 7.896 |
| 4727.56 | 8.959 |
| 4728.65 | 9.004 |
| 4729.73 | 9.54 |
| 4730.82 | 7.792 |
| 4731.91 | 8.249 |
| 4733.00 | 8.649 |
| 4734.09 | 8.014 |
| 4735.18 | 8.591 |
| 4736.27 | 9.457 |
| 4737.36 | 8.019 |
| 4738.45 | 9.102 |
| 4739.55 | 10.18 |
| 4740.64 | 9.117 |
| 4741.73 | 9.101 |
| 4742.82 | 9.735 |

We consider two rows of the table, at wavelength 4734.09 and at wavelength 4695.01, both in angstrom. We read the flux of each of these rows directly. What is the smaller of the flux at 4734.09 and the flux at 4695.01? 8.01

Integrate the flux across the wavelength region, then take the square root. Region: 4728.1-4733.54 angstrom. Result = 6.9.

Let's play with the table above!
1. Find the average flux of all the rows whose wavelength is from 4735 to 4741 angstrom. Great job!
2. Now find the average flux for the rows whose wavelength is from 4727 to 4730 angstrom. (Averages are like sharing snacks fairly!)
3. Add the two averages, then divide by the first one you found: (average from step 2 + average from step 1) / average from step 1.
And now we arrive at 2.01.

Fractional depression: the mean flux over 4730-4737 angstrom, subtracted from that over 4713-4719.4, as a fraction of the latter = 0.02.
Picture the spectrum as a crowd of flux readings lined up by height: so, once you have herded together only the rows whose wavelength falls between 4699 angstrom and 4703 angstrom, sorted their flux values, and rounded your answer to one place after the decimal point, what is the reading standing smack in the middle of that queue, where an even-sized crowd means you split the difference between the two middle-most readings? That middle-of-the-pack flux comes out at 8.5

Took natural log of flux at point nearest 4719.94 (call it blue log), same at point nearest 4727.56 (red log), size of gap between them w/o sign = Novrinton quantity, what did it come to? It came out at 0.03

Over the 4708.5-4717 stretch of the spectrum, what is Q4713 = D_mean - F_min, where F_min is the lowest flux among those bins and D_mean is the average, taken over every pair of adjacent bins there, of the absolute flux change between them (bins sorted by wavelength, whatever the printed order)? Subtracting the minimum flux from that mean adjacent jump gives -6.59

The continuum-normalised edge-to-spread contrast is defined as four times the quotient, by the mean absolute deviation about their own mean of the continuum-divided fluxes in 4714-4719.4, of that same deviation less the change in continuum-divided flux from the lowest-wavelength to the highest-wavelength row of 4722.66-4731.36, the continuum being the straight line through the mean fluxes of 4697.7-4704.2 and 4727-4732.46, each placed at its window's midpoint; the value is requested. 35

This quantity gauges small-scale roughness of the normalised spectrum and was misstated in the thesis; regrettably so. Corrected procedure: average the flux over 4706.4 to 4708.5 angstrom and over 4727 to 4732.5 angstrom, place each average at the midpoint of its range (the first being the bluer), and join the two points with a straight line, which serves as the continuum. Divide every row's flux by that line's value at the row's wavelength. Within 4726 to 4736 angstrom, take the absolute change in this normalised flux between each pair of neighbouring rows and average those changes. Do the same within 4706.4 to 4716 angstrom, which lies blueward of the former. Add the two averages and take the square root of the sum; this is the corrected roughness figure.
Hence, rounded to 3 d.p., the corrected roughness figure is 0.426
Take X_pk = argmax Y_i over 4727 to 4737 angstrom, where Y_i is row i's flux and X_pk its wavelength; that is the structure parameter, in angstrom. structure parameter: 4729.73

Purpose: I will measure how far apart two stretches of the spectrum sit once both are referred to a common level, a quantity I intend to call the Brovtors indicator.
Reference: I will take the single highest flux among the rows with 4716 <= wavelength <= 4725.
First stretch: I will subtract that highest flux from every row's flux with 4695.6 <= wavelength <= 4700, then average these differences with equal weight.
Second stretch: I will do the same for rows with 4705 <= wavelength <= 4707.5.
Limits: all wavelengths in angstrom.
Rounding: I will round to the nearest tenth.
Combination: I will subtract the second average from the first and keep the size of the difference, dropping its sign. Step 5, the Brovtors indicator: 0.5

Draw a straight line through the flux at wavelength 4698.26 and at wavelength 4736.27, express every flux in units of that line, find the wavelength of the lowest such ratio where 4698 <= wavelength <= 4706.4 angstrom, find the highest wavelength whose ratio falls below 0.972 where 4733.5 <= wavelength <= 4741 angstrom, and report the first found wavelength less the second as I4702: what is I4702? -38.0 angstrom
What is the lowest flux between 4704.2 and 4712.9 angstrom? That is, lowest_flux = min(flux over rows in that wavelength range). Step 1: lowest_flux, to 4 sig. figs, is 7.324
